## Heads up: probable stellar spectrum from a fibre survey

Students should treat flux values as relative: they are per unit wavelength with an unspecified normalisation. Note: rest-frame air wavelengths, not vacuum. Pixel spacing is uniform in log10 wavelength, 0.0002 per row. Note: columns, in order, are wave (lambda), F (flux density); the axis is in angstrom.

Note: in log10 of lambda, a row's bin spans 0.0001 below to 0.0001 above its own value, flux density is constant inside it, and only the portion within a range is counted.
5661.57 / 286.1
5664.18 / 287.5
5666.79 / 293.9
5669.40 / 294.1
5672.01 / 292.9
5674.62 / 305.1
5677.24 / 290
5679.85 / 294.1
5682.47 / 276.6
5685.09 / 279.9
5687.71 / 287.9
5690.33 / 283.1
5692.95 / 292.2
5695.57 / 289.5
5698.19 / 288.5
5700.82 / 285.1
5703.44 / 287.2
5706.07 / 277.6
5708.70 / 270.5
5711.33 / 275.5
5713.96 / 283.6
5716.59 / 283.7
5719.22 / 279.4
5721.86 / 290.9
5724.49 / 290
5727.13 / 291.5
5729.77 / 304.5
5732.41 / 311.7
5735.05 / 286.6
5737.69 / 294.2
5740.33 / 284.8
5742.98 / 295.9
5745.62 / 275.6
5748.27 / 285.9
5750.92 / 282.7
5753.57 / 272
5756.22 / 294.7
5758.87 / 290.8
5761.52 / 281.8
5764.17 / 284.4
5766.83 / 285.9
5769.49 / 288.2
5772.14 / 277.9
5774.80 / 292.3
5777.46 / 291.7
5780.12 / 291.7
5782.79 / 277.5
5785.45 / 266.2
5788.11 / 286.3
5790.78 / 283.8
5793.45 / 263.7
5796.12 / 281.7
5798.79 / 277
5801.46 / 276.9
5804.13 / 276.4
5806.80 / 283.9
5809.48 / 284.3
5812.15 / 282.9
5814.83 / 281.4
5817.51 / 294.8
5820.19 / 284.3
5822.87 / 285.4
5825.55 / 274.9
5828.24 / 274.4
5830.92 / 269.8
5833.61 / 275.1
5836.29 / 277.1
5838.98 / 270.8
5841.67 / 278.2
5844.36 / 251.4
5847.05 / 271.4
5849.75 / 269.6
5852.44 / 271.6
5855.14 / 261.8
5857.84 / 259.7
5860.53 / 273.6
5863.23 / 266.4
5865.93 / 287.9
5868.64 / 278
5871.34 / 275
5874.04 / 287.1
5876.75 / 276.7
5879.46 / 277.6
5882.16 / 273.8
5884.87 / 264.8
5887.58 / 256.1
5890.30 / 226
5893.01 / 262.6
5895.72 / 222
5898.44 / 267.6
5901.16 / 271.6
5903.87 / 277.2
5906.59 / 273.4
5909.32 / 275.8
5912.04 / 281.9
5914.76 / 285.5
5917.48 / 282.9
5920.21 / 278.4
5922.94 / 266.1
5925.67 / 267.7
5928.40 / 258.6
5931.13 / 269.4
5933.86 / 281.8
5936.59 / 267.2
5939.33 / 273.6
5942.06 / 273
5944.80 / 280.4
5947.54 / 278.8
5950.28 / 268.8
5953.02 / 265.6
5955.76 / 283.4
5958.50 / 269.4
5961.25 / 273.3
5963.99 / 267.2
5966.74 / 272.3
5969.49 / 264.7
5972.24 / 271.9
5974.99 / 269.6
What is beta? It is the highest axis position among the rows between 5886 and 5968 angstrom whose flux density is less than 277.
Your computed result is 5966.74 angstrom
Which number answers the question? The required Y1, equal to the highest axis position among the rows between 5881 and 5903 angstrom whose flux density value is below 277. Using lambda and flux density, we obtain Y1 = 5901.16 angstrom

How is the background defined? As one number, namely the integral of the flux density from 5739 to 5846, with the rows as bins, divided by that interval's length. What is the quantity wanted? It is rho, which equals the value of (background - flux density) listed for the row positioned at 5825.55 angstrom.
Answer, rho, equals 6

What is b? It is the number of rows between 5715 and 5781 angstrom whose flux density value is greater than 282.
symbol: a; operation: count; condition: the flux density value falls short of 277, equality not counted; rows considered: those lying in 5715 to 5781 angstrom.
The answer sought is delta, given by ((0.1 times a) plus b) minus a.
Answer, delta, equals 18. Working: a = 2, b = 20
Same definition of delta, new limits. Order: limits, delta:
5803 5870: -6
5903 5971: -11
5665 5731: 16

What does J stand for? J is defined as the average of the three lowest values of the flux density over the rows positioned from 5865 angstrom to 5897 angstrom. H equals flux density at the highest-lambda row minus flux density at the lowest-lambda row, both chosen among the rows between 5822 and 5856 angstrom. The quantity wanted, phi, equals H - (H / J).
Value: -23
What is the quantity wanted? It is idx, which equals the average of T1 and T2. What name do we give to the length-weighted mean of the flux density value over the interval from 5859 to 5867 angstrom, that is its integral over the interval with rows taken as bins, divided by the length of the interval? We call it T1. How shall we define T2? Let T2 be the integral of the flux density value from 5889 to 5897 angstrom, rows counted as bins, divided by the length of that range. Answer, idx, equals 256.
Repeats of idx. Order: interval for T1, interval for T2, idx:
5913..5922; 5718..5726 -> 284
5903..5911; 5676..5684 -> 281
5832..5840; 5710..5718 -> 278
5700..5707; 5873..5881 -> 282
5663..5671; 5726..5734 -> 297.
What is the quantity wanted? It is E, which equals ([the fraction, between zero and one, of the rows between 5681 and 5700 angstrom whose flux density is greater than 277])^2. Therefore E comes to 0.73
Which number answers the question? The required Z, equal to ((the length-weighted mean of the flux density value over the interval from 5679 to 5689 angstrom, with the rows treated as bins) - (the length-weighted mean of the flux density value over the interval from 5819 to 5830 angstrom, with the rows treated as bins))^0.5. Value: 2.2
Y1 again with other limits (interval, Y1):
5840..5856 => 5855.14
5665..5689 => 5682.47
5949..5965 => 5963.99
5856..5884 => 5882.16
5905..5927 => 5925.67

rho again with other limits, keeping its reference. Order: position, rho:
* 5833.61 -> 6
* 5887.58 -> 25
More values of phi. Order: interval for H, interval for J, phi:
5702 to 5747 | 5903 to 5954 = -12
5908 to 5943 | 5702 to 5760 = -3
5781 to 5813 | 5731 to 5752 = 5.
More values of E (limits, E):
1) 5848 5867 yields 0.02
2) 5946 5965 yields 0.08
